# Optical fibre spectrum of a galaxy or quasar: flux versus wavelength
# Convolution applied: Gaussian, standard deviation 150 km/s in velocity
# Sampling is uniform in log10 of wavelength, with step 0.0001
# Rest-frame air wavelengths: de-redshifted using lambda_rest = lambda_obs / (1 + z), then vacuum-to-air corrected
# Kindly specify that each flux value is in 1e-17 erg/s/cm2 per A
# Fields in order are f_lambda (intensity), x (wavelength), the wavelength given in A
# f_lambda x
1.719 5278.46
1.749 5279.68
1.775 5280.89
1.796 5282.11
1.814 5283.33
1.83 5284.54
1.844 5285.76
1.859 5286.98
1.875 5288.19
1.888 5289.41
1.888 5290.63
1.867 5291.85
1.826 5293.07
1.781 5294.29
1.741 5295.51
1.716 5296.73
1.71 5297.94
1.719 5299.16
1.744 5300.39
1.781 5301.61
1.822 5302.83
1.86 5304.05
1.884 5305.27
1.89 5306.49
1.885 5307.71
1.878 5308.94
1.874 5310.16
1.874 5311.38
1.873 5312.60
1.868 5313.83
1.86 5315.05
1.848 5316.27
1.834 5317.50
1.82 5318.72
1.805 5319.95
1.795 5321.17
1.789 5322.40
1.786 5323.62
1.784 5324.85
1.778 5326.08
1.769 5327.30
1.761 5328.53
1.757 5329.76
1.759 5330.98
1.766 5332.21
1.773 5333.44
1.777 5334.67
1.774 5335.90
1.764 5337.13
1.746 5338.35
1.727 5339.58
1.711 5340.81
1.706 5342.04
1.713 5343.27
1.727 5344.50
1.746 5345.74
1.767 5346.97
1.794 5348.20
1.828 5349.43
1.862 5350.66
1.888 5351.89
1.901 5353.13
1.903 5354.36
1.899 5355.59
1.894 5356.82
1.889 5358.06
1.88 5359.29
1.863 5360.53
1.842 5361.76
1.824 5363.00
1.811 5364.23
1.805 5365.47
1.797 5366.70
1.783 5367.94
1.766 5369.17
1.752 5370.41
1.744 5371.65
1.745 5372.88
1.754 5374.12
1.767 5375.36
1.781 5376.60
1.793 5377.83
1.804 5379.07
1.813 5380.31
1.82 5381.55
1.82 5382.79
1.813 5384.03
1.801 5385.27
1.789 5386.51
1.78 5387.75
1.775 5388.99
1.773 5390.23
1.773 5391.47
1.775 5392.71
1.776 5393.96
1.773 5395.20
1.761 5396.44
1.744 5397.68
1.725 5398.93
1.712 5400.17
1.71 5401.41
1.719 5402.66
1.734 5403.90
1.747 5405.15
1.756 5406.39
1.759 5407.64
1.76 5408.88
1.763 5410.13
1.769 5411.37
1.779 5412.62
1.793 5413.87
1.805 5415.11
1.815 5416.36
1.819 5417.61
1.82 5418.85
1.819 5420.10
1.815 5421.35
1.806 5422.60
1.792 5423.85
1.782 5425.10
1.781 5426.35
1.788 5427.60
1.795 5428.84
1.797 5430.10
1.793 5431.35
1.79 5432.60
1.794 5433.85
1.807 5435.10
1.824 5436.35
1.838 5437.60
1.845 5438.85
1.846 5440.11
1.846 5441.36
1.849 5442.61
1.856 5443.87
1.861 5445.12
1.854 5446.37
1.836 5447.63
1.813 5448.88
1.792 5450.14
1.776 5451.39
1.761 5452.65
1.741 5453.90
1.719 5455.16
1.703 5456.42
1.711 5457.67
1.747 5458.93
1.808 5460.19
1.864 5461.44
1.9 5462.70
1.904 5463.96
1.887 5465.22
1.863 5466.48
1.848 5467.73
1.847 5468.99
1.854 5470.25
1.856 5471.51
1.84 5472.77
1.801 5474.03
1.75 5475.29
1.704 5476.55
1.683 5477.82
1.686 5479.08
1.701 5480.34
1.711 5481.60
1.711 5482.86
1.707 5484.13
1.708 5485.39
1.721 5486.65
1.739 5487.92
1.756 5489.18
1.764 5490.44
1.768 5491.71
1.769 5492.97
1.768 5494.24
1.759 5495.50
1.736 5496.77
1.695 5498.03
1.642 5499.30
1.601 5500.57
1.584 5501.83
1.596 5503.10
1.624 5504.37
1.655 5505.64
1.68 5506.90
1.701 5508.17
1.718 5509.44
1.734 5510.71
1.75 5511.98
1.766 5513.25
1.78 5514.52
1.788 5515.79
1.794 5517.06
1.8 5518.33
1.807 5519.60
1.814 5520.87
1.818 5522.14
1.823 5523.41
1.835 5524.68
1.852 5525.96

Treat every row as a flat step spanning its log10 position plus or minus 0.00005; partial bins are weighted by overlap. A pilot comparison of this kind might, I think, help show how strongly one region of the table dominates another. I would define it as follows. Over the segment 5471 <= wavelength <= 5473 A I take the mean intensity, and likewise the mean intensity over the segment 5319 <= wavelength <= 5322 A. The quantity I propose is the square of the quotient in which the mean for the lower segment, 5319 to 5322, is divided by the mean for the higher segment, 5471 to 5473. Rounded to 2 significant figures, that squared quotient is 0.95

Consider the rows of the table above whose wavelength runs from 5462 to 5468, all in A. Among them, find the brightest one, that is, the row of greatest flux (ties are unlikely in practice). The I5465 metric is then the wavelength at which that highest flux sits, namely 5463.96 A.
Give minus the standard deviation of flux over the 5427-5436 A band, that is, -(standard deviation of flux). -0.006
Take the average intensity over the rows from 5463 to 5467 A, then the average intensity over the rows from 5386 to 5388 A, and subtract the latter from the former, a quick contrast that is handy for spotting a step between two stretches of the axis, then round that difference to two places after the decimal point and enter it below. 0.10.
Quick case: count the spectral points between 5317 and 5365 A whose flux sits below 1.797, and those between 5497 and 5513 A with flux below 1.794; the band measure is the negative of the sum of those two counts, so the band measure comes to -35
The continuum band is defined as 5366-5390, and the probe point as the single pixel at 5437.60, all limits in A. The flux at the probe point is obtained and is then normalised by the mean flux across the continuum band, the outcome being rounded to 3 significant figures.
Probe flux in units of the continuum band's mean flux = 1.03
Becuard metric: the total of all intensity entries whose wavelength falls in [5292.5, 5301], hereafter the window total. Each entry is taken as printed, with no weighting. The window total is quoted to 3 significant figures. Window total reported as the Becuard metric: 12.2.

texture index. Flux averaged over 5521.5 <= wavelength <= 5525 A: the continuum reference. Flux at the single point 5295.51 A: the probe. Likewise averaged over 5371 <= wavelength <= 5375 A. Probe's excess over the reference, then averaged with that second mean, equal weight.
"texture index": 0.83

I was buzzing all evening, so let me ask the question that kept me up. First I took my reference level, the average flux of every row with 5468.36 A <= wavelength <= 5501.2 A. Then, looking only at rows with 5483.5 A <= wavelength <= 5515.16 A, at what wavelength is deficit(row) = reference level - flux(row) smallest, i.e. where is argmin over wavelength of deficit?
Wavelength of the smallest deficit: 5514.52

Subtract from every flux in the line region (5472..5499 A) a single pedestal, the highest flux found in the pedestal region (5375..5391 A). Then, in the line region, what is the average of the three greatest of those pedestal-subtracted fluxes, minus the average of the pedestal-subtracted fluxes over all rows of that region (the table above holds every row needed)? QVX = 0.07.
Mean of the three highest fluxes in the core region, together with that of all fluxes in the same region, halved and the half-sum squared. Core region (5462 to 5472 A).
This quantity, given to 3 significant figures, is 3.55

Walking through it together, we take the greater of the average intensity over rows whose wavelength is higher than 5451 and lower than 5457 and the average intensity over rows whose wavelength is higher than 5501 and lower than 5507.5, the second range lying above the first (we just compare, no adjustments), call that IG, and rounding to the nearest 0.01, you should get 1.74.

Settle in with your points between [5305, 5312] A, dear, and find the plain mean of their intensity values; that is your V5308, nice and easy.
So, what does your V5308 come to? 1.88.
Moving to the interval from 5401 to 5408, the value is 1.74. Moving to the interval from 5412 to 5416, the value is 1.79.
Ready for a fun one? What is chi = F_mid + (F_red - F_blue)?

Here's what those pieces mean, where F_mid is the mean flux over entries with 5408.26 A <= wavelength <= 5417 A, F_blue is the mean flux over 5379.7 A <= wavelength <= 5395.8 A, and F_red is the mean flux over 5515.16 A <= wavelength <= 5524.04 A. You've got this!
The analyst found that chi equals 1.80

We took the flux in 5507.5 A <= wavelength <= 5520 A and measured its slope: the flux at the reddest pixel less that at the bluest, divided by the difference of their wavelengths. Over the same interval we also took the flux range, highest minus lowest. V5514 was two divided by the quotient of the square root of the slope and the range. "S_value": 2.2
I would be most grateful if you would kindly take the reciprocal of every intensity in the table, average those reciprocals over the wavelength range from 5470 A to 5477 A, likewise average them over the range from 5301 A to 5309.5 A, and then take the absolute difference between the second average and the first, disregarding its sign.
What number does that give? 0.017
